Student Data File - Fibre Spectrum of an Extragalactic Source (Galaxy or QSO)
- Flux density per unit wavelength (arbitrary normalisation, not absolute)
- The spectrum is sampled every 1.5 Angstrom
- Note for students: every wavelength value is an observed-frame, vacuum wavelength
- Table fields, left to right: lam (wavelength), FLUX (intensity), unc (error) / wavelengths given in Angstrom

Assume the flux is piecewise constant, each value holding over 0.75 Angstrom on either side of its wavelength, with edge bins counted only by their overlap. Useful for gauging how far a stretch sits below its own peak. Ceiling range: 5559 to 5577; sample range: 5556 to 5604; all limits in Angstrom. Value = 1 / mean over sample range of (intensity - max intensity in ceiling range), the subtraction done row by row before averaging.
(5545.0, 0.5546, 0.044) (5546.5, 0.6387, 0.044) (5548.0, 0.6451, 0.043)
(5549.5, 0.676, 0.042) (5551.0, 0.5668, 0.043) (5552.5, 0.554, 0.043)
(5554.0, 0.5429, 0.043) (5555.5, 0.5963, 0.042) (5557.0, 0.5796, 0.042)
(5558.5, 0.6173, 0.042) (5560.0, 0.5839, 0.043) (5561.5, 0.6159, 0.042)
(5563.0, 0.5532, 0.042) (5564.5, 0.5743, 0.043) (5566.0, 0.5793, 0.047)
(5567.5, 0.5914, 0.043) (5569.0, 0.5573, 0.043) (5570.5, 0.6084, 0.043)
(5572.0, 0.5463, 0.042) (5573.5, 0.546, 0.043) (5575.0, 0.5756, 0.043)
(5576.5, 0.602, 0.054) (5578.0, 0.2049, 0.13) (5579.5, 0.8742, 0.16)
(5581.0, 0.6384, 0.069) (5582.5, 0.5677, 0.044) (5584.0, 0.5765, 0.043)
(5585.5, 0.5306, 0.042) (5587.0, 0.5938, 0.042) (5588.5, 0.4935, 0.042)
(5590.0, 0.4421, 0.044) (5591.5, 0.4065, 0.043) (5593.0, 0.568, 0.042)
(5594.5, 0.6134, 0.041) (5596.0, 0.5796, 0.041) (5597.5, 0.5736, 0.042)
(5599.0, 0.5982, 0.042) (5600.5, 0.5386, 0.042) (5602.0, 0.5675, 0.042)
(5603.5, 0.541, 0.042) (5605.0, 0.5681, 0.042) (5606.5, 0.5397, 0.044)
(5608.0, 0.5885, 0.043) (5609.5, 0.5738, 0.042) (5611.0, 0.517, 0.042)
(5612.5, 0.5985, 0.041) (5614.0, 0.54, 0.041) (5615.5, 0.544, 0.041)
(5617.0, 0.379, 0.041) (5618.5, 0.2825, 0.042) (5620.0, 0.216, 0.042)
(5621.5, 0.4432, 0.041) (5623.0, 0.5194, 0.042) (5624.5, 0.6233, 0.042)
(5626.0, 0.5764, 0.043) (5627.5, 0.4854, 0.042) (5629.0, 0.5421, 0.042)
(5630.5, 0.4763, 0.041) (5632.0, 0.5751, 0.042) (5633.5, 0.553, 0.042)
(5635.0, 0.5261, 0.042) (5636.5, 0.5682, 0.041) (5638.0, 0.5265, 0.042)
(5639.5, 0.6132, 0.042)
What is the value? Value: -19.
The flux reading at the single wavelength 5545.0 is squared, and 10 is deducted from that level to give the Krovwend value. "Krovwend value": -9.69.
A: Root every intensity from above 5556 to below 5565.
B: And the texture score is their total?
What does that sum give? 4.60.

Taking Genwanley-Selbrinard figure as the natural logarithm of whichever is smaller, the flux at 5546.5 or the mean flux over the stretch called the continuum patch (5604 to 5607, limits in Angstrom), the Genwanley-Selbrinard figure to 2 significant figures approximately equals -0.59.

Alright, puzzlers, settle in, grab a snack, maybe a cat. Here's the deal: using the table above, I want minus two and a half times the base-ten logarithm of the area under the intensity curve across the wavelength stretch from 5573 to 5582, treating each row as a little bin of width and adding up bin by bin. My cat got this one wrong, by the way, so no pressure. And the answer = -1.78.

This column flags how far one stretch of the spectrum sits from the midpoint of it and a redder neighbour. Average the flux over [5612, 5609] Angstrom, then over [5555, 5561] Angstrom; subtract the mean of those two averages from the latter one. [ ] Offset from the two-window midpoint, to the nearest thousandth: 0.024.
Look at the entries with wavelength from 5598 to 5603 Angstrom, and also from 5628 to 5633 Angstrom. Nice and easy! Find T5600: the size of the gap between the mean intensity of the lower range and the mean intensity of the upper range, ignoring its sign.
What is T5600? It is 0.037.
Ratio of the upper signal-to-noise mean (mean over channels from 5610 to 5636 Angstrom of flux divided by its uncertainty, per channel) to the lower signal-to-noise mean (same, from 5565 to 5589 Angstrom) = 1.03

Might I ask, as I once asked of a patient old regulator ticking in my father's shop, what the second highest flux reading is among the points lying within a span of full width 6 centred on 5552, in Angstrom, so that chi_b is 0.5668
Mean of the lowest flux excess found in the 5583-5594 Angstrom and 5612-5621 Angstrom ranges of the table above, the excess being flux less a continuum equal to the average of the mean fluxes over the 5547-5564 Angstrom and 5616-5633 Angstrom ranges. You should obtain -0.22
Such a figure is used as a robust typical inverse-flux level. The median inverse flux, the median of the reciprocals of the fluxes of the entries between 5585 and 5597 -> 1.82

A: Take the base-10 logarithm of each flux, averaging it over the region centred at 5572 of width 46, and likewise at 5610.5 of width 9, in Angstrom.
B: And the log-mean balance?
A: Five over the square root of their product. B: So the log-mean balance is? 20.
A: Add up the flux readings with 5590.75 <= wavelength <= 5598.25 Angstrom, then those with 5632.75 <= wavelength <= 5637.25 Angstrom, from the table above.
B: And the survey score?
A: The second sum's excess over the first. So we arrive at -1.1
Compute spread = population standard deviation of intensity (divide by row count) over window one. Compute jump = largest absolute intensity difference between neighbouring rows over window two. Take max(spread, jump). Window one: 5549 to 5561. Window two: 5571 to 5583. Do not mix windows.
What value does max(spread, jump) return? 0.67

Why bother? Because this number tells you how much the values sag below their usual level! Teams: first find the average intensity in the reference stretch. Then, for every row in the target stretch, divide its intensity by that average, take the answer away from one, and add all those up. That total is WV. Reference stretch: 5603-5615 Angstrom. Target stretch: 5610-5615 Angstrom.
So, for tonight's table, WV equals 0.0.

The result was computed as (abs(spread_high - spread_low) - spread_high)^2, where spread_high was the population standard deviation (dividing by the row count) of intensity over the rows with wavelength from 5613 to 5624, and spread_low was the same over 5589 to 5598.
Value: 0.0060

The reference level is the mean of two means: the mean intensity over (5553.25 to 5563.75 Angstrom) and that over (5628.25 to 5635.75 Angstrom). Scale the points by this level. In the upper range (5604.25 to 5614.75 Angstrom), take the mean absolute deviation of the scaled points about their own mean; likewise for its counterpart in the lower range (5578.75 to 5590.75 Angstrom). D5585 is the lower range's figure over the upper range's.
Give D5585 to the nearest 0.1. 3.4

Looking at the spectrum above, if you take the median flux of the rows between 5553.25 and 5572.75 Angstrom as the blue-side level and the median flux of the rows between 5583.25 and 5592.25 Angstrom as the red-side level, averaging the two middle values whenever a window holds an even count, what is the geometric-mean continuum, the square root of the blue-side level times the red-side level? 0.545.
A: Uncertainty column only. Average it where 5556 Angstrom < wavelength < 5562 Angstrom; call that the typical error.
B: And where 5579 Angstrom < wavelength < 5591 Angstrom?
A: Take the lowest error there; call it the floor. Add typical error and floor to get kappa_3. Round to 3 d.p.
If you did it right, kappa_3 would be 0.084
